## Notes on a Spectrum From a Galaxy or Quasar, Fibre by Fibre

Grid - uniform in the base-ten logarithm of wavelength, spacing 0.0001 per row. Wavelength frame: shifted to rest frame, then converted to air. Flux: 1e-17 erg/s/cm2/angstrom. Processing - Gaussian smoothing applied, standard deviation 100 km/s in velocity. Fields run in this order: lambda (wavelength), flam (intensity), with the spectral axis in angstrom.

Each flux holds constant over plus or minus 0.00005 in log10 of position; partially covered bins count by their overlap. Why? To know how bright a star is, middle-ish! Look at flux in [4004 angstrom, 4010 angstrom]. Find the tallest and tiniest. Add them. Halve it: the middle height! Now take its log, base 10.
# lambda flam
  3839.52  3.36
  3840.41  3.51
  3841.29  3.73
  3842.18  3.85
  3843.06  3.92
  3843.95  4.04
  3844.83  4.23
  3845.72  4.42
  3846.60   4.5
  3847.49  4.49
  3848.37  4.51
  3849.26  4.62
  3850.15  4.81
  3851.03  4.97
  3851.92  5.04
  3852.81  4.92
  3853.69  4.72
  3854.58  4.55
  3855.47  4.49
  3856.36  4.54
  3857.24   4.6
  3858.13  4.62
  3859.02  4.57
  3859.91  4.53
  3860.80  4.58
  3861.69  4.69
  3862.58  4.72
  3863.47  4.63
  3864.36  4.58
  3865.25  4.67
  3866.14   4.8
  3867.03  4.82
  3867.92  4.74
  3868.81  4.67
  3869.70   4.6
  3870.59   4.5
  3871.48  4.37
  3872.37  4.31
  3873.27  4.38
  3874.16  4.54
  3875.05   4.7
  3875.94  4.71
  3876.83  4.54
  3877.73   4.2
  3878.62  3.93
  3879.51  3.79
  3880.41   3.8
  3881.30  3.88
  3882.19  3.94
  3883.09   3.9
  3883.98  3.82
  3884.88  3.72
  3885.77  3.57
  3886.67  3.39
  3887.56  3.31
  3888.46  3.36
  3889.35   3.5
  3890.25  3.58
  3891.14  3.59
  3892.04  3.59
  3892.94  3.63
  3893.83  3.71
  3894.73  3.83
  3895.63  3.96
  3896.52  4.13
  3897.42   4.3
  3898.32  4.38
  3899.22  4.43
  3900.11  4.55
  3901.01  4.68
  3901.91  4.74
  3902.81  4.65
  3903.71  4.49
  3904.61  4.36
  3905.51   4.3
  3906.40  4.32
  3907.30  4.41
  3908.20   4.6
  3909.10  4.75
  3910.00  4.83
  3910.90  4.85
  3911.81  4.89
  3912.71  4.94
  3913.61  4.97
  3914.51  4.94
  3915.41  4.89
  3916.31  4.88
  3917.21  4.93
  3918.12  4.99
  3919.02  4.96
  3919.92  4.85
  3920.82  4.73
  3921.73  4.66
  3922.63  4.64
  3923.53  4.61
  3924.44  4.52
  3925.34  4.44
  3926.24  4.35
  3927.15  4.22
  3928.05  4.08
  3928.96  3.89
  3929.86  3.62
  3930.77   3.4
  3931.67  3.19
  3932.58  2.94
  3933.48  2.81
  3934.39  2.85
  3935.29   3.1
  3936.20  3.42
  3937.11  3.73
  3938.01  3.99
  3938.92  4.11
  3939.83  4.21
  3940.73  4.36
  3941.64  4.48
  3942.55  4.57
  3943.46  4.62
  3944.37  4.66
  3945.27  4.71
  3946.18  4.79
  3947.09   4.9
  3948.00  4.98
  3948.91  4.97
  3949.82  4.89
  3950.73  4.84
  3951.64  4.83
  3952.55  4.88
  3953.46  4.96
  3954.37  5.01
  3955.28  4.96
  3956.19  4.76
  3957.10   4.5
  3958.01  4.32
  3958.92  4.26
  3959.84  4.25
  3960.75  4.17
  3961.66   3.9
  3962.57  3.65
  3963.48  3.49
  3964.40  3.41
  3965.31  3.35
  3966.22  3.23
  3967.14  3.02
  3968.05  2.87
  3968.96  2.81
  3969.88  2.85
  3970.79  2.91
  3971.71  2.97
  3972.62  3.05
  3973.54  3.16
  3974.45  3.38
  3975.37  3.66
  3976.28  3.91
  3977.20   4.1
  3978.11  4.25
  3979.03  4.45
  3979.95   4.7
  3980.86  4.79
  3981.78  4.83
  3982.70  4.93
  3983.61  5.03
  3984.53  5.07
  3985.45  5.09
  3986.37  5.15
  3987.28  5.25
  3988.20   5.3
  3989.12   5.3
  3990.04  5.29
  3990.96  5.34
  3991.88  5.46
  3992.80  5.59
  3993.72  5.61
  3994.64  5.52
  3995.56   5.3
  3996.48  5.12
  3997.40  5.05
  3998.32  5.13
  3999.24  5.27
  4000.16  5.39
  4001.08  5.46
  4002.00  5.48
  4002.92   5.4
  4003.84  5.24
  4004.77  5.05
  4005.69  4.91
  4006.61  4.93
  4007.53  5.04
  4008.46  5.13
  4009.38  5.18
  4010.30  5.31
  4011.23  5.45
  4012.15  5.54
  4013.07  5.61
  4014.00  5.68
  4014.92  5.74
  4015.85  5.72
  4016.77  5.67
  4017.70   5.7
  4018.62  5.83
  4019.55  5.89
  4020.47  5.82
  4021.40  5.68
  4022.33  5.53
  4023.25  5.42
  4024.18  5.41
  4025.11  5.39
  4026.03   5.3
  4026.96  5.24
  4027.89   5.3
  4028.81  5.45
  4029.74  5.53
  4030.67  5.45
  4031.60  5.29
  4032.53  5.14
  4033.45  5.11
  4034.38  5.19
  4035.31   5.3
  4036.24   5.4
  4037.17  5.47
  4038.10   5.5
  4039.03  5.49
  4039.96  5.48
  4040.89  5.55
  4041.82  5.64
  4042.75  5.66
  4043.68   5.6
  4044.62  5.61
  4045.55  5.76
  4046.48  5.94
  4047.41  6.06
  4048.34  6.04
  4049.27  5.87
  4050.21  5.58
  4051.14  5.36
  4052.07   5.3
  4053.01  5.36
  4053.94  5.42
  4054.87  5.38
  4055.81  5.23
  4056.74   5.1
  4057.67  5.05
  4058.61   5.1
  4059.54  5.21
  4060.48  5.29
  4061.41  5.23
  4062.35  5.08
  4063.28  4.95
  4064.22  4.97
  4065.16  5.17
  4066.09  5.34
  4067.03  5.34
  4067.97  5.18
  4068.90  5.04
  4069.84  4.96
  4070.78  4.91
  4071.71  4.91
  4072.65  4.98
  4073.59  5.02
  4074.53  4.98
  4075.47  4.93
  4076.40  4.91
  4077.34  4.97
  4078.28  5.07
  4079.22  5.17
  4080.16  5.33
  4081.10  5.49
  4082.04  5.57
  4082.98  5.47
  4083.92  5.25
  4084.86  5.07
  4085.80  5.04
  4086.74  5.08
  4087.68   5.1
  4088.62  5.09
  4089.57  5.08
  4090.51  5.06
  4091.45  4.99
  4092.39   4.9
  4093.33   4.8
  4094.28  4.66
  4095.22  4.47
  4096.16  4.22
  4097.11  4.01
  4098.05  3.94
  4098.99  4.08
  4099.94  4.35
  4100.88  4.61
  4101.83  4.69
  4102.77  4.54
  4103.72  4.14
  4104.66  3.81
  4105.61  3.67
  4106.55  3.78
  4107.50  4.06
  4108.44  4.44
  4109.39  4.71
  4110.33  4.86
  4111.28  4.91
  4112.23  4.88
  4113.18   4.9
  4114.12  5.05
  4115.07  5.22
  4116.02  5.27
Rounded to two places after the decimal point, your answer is 0.70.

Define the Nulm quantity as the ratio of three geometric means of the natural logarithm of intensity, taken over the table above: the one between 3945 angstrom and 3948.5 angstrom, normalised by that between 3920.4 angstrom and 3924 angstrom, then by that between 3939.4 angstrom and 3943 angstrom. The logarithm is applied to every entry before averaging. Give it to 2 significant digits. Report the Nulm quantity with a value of 0.69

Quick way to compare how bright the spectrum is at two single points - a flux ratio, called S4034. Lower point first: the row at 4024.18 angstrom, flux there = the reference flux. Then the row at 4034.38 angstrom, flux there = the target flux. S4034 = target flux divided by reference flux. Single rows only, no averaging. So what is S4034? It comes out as 1.0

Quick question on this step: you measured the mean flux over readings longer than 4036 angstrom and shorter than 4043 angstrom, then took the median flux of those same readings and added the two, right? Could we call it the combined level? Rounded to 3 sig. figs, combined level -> 11.0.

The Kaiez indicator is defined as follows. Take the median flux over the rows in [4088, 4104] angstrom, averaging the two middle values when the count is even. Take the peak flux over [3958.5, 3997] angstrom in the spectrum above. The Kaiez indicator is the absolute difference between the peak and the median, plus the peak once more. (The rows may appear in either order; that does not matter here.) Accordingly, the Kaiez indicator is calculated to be 6.6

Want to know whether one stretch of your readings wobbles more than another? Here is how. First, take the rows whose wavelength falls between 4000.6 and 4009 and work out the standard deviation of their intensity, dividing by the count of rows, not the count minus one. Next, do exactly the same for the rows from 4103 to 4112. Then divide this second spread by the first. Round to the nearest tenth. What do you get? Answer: 2.2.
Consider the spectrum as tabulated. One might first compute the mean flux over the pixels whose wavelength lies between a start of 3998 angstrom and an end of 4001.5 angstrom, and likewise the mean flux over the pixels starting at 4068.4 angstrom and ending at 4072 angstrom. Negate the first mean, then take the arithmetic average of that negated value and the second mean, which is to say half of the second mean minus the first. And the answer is -0.2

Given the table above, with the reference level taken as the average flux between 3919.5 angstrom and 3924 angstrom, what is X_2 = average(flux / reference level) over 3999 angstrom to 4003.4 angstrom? 1.15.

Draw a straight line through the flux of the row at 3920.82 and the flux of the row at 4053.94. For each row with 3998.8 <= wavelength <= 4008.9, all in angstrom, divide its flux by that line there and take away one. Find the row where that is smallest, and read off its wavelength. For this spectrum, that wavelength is 4005.69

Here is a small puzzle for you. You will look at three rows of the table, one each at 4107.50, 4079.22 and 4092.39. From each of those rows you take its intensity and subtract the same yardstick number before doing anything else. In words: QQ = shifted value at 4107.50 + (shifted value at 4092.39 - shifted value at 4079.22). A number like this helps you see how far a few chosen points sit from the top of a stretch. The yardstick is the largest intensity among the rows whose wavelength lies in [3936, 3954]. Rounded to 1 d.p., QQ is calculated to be -1.2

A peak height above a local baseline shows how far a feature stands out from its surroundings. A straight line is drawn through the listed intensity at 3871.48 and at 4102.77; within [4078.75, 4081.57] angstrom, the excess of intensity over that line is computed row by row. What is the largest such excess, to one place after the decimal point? 1.0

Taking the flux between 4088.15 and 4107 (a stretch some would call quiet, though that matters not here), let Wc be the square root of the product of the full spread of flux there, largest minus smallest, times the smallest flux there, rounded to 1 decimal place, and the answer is 2.3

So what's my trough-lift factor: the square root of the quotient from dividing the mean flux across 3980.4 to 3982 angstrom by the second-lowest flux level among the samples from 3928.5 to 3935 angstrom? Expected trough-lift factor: 1.30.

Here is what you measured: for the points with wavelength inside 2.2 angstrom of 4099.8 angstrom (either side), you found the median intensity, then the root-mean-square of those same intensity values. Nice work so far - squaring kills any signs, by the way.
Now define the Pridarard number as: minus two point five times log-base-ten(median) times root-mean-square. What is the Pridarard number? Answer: -6.9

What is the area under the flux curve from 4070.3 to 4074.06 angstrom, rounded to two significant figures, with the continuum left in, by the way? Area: 19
